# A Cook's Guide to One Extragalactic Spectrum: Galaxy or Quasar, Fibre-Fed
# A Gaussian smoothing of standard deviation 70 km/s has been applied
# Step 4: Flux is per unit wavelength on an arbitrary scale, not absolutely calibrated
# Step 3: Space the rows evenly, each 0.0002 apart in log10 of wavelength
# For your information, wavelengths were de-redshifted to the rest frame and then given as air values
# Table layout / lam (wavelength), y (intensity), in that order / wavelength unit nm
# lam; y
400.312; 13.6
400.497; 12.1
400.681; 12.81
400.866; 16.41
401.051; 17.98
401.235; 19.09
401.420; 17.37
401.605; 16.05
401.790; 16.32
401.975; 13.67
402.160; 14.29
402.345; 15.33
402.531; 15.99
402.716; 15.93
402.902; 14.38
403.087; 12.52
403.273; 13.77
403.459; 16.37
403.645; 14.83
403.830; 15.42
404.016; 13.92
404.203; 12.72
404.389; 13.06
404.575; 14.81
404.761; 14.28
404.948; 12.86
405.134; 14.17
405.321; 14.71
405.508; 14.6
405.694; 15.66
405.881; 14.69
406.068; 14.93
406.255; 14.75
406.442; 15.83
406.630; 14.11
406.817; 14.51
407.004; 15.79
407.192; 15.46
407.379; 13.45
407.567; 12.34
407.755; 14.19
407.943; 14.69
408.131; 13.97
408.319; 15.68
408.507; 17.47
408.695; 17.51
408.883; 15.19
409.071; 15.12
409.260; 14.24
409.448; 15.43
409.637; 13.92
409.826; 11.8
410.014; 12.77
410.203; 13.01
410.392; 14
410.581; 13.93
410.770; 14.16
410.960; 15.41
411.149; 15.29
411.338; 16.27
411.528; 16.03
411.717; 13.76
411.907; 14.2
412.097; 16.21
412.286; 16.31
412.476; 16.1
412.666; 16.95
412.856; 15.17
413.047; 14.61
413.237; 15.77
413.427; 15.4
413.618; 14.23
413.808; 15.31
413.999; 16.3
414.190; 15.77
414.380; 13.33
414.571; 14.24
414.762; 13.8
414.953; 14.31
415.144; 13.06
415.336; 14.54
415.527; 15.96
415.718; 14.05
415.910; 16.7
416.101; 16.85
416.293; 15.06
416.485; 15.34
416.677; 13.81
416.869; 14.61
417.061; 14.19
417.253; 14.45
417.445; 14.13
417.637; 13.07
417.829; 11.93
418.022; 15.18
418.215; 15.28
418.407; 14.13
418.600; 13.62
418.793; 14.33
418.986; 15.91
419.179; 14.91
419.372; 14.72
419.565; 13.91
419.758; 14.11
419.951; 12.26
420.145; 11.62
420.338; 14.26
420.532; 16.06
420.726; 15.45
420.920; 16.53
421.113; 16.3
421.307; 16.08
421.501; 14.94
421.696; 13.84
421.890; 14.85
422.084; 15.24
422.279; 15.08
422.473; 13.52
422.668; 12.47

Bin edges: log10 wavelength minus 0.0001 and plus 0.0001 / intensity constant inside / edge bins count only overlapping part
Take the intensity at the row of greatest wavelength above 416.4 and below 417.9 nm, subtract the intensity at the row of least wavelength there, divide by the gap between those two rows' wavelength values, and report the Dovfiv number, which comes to -2.5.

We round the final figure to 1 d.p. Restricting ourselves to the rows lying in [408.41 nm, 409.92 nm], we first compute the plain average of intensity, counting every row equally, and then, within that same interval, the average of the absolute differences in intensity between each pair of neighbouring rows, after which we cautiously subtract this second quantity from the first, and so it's 13.9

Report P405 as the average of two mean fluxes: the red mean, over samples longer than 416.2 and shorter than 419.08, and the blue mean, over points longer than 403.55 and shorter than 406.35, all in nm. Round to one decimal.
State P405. 14.3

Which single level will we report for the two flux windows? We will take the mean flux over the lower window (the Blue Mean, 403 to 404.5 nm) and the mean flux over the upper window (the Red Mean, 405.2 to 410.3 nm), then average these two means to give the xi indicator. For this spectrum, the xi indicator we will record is 14.4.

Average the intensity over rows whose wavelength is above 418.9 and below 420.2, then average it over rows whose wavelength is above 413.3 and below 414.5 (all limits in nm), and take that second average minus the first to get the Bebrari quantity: 1.1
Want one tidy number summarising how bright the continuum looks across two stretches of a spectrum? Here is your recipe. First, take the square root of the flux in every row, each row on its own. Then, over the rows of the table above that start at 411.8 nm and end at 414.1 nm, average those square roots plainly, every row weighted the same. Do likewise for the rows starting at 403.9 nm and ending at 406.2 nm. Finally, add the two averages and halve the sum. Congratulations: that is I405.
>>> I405 3.854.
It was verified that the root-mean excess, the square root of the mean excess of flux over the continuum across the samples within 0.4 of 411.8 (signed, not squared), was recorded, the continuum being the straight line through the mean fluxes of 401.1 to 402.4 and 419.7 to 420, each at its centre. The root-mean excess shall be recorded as 0.78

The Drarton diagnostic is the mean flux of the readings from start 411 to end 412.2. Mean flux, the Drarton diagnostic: 15.3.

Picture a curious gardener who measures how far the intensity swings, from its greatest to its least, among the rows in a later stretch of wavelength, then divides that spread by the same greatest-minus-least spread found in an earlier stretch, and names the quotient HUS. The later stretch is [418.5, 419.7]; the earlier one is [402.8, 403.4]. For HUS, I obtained 1.23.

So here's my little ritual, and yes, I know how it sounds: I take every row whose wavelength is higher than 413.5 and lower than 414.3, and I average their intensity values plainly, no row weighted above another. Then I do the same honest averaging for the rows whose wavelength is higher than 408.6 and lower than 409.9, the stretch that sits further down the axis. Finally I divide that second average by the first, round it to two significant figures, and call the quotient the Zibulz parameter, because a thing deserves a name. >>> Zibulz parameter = 0.96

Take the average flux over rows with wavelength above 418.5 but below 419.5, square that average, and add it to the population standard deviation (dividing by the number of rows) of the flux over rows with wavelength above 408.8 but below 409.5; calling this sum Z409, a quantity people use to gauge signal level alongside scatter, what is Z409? 216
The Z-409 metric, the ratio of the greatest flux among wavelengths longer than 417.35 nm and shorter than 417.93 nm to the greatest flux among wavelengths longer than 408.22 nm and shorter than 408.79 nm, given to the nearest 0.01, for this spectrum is 0.81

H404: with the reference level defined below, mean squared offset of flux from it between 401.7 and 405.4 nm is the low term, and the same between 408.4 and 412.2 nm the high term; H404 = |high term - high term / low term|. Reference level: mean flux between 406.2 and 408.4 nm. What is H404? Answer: 0.54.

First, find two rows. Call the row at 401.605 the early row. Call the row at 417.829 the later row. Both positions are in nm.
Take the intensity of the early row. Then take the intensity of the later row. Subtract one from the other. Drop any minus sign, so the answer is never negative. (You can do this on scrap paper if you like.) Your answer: 4.1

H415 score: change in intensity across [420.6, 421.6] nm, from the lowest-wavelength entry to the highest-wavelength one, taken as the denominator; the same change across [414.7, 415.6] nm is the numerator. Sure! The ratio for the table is -4.2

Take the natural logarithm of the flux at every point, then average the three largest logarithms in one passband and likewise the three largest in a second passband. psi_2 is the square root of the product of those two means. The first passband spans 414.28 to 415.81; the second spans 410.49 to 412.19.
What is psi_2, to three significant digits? 2.74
